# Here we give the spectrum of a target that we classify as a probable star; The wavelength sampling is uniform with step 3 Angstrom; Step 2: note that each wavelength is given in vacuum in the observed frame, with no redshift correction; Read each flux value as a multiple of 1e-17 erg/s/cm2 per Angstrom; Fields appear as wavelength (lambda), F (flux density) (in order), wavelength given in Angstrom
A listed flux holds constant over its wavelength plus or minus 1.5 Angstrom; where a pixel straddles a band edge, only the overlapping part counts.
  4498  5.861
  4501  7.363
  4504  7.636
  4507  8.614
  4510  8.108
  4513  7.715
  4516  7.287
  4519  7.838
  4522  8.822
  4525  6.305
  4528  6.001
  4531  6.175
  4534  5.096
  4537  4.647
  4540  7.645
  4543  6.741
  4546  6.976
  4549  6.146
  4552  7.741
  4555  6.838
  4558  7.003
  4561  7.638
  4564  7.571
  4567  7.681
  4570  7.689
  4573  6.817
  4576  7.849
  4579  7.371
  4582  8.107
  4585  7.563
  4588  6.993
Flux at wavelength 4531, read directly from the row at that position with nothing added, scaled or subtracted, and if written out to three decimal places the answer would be 6.175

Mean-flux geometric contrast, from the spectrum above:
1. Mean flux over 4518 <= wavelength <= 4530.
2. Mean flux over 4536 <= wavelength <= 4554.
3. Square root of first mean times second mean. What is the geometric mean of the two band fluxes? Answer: 6.94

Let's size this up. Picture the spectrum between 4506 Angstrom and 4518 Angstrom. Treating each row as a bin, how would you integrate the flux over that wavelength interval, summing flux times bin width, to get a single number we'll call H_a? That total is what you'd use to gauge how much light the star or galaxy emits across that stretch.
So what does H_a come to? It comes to 95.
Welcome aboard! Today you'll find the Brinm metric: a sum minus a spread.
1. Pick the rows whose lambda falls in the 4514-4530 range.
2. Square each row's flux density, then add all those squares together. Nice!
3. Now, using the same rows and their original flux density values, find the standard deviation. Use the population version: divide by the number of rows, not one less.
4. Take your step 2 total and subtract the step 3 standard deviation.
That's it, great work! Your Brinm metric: 267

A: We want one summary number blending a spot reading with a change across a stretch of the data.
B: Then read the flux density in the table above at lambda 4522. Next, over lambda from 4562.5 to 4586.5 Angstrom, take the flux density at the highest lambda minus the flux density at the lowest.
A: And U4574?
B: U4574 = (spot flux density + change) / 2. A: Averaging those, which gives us 4.4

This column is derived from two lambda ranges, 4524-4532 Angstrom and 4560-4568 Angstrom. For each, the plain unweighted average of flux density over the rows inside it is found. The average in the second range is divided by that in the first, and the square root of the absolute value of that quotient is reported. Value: 1.11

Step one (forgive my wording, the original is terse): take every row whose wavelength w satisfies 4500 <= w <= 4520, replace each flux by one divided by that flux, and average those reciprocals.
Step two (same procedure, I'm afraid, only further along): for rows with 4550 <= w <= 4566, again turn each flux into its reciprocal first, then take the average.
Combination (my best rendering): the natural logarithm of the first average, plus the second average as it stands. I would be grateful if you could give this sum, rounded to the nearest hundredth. -1.91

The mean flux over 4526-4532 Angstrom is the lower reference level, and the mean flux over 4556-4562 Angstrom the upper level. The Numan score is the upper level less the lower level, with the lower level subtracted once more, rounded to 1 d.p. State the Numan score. -4.9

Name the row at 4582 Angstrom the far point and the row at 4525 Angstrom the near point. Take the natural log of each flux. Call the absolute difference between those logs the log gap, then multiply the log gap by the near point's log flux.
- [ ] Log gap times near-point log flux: 0.46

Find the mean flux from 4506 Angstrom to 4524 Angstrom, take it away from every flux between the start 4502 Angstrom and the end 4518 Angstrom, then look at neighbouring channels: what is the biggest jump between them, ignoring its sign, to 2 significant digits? 0.98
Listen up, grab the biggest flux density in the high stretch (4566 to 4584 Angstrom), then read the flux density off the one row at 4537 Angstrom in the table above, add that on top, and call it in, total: 12.8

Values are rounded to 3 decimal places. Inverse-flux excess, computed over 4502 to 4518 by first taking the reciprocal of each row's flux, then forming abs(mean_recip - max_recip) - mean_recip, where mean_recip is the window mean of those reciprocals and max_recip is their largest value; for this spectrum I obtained -0.118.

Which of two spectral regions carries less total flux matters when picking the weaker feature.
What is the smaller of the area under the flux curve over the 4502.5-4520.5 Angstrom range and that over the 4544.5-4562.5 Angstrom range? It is 127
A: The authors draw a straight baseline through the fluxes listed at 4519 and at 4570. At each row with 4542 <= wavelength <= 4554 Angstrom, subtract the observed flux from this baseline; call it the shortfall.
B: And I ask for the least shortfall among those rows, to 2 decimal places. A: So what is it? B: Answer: 0.00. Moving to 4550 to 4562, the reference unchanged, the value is 0.00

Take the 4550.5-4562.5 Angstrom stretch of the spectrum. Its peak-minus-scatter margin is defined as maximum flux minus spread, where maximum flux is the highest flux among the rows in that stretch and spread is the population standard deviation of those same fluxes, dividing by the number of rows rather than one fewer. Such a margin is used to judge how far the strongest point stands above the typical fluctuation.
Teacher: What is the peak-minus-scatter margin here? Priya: 7.35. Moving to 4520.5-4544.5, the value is 7.57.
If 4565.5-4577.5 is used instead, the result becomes 7.44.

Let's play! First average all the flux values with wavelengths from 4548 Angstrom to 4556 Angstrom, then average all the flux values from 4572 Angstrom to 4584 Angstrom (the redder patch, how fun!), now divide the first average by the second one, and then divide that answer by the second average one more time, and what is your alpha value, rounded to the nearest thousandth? 0.122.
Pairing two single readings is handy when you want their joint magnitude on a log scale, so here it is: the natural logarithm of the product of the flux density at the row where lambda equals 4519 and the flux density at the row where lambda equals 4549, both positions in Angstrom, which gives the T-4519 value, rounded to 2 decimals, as 3.87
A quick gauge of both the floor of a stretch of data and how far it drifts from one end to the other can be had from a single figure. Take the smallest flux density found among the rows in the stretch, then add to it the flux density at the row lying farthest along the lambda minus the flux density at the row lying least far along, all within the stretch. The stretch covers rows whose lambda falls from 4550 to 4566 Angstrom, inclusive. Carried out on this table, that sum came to 6.7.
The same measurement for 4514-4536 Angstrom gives 2.9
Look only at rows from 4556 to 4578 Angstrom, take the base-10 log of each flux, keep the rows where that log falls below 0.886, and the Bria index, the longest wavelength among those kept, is 4573 Angstrom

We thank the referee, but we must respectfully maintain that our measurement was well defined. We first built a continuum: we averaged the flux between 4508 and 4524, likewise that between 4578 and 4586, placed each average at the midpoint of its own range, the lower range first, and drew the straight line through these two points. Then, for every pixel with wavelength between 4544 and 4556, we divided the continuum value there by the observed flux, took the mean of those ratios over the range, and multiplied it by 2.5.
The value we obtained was 2.8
